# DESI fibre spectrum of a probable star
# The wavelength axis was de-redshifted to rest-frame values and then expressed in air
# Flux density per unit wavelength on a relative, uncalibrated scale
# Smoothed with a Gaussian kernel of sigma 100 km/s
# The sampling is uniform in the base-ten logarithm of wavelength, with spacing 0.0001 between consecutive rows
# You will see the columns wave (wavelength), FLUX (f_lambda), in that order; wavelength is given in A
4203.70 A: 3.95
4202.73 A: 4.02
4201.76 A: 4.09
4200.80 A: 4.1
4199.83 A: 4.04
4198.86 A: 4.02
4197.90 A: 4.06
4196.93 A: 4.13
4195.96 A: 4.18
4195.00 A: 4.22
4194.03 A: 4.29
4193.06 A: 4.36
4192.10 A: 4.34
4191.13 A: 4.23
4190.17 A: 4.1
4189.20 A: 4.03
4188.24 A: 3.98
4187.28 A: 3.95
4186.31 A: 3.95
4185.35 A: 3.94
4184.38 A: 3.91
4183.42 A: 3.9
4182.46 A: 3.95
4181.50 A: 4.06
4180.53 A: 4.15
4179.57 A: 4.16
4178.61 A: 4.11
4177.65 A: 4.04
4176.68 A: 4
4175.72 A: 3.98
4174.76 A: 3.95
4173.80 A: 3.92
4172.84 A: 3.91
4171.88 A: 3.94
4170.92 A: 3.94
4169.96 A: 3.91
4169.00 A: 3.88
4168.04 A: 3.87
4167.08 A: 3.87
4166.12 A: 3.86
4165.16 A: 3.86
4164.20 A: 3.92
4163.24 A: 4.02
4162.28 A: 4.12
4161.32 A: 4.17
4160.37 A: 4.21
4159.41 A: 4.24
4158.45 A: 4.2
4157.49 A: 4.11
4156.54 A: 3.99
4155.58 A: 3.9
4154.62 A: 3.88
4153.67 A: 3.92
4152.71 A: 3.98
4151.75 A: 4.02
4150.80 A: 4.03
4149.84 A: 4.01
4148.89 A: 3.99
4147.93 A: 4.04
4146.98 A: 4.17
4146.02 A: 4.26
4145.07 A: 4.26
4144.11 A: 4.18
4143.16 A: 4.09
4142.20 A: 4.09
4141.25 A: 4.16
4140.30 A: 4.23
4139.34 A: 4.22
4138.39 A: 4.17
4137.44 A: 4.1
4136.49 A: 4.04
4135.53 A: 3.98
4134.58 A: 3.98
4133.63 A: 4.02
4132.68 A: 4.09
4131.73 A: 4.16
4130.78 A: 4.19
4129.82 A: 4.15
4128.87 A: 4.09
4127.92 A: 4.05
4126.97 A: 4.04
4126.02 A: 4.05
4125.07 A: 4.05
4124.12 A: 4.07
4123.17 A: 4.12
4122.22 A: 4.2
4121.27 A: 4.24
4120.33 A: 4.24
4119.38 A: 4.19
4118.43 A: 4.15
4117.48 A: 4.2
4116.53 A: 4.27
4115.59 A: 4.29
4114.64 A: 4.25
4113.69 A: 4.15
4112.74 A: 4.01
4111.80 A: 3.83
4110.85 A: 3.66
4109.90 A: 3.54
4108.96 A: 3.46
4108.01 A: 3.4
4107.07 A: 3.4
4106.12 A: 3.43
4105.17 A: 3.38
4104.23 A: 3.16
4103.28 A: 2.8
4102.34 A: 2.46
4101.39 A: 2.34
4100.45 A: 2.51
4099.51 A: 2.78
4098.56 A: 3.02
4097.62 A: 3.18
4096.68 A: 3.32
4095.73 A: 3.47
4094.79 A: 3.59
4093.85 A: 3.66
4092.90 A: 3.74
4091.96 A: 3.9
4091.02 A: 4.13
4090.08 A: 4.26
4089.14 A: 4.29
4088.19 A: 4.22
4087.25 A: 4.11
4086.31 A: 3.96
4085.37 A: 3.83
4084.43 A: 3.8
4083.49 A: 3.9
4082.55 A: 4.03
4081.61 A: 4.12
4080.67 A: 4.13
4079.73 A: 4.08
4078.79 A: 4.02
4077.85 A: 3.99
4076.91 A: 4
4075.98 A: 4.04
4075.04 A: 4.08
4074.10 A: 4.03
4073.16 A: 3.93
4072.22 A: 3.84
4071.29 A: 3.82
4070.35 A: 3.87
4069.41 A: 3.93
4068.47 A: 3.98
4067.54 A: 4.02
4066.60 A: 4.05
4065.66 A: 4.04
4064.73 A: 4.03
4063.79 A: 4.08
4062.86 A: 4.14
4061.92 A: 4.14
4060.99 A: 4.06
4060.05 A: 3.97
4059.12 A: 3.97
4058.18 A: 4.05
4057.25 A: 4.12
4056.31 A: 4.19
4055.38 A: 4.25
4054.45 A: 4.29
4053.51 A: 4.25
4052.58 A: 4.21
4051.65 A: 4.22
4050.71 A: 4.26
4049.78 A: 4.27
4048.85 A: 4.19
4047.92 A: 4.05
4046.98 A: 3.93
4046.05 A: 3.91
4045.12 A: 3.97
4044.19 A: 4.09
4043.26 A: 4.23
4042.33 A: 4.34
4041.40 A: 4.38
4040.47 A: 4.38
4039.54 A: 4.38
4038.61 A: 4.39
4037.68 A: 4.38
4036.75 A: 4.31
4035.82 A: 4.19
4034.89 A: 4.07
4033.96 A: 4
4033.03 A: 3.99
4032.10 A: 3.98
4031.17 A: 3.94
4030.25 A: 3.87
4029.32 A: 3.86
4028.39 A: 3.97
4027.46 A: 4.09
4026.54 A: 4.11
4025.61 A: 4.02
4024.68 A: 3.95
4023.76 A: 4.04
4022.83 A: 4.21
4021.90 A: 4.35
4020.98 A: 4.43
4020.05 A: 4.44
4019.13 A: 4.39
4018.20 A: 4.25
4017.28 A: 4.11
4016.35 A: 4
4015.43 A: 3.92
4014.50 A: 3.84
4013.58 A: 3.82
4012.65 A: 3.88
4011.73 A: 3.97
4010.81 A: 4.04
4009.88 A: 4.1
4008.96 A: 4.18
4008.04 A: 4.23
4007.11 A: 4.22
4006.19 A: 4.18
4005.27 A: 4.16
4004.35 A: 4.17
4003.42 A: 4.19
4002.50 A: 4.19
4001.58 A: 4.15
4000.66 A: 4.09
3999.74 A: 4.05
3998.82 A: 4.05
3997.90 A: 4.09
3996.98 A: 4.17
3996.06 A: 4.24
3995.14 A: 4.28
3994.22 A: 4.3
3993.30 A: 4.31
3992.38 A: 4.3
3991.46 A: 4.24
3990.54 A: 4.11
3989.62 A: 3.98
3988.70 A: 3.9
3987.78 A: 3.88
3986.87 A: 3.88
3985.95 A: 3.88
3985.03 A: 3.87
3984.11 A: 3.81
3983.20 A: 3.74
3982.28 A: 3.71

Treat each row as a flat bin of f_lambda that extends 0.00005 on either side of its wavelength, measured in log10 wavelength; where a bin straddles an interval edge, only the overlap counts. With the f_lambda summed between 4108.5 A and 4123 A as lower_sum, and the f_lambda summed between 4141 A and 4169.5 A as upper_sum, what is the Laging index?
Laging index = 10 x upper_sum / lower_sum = 20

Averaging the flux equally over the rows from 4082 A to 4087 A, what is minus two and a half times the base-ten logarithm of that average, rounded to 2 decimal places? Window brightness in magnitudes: -1.48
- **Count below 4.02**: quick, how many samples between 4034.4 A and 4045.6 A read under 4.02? 1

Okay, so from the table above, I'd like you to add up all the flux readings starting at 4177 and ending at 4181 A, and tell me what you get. 16.5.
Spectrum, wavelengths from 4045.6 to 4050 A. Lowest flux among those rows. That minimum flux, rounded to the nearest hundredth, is 3.91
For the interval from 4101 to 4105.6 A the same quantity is 2.34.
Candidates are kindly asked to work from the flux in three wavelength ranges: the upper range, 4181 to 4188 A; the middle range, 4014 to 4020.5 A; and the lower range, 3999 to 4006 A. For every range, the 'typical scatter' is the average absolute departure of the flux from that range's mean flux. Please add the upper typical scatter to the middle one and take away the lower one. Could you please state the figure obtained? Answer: 0.18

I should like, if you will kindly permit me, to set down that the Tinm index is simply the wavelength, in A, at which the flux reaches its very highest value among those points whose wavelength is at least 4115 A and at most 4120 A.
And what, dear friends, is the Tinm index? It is 4115.59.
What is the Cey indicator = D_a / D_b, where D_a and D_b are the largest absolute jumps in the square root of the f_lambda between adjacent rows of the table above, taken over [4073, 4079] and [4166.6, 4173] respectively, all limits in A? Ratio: 3.3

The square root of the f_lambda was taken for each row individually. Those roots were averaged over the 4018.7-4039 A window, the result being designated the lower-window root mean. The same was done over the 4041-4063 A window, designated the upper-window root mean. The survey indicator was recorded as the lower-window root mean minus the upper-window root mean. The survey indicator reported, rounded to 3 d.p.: -0.003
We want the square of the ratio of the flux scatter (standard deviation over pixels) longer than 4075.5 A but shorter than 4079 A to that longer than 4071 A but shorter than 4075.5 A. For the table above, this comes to 0.04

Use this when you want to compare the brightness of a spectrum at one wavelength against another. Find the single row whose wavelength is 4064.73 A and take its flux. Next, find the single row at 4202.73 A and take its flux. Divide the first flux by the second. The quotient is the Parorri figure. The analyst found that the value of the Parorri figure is 1.00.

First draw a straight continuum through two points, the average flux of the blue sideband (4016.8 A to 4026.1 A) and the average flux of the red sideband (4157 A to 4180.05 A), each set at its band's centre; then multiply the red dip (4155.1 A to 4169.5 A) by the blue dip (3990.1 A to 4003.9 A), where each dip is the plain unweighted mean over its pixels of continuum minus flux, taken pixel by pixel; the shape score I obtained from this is 0.0002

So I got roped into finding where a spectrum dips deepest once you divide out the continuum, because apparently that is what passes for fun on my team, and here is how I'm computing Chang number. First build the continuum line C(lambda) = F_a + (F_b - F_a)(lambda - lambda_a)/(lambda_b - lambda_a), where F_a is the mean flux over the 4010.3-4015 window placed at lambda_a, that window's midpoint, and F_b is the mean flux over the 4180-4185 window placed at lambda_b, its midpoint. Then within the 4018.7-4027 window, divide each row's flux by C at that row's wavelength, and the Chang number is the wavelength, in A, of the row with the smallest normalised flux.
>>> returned 4024.68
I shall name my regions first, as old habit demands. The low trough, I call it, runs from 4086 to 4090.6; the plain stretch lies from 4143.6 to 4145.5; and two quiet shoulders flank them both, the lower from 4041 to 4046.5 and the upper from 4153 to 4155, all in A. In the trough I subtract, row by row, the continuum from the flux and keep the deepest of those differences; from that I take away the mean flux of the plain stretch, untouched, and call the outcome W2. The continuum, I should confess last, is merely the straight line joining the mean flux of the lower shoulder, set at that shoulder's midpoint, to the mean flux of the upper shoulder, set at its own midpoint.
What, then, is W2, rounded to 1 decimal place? -4.3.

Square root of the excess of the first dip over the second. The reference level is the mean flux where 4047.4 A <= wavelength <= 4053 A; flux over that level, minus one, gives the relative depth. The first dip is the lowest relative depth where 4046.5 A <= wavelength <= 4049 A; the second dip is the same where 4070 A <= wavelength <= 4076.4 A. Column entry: 0.16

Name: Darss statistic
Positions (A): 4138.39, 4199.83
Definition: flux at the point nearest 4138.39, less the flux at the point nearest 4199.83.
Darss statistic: 0.13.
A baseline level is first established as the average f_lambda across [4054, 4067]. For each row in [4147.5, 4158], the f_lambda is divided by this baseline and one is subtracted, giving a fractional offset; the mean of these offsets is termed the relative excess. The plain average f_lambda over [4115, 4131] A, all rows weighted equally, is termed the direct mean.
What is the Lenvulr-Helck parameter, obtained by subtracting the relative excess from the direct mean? 4.18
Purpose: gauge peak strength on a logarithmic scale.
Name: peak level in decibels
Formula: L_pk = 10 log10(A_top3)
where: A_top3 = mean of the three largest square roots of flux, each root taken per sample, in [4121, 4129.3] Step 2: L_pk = 3.11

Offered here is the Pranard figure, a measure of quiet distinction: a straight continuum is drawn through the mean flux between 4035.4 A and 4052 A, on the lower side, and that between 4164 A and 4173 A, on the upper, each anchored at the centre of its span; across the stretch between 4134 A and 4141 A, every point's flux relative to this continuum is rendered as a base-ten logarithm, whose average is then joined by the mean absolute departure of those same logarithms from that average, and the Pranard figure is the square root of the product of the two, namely 0.012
